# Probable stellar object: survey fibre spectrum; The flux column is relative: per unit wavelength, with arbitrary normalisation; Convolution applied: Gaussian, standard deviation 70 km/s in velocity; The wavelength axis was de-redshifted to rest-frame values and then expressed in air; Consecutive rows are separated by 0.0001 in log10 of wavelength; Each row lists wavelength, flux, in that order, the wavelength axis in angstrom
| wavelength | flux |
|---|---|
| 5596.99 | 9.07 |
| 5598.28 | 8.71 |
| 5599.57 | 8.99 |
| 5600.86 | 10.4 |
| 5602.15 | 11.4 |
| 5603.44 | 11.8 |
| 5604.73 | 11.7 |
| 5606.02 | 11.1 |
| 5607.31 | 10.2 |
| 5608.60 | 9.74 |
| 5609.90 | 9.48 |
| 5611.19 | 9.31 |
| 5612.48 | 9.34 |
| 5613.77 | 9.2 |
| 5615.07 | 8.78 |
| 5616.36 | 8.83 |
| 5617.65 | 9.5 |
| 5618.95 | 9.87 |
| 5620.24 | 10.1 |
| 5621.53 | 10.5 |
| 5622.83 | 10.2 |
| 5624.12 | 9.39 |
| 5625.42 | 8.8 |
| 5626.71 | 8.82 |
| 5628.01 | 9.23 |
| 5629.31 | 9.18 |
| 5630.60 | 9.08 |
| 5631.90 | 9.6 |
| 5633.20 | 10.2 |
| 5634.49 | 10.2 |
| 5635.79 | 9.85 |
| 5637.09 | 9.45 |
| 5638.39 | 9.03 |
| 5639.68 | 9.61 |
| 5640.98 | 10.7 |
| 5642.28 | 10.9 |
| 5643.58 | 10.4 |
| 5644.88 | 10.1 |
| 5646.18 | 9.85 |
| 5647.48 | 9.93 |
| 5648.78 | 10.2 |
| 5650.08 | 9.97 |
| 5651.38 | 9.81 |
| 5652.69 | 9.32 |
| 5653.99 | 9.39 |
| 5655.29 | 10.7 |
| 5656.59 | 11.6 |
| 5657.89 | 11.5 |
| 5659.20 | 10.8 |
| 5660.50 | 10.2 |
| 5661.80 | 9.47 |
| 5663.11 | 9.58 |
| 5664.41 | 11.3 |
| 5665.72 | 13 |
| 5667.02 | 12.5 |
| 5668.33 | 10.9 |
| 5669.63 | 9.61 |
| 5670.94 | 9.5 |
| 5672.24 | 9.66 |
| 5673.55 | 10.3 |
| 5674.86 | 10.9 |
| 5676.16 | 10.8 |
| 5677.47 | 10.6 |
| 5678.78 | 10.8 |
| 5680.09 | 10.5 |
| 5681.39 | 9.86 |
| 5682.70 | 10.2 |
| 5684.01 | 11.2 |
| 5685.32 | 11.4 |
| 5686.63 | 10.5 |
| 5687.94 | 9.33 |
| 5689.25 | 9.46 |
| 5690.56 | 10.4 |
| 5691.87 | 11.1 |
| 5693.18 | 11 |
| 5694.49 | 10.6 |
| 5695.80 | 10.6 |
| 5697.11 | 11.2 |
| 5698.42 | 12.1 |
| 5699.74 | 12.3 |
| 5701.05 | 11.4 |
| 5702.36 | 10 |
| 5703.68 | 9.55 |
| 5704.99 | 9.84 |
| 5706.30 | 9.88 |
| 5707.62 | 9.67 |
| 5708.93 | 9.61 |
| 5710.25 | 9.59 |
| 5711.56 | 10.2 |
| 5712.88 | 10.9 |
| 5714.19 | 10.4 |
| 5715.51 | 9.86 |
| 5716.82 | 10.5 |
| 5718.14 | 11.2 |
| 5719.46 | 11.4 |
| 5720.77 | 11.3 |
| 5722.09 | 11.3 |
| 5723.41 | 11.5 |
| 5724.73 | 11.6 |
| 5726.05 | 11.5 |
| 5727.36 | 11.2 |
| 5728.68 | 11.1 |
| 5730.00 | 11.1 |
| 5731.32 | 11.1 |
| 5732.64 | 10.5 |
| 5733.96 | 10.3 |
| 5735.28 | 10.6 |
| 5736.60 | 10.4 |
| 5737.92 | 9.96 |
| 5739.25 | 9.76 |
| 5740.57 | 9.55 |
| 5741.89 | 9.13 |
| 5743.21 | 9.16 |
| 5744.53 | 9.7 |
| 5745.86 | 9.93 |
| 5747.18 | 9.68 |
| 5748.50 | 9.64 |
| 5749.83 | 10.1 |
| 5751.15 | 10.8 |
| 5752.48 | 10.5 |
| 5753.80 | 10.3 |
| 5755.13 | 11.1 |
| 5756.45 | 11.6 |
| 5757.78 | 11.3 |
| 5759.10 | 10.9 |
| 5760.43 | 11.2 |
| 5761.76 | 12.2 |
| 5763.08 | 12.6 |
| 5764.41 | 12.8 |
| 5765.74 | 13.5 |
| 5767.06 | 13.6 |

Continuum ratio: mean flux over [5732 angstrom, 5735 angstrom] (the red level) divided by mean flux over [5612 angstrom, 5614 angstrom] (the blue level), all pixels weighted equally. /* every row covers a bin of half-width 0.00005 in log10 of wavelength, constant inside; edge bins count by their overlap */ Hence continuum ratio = 1.122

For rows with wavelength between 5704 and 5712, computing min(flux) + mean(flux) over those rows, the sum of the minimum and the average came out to 19.4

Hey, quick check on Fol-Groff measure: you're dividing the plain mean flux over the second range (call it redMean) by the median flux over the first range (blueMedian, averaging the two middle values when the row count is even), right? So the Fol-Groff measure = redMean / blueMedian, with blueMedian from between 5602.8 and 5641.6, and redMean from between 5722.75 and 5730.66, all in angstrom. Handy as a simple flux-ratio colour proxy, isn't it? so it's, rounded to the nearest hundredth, 1.19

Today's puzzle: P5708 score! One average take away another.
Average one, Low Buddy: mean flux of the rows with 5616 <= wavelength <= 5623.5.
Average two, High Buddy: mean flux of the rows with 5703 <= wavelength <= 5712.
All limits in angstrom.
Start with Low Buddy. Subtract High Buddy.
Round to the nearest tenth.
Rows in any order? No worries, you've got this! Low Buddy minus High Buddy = 0.1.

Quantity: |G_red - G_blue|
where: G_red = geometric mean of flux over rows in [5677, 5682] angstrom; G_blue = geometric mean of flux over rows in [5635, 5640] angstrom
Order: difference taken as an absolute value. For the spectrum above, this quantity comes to 1.0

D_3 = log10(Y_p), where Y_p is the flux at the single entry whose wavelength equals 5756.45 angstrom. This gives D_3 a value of 1.06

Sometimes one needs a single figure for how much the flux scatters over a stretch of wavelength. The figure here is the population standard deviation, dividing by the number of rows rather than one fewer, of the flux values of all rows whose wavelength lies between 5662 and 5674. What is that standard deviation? 1.2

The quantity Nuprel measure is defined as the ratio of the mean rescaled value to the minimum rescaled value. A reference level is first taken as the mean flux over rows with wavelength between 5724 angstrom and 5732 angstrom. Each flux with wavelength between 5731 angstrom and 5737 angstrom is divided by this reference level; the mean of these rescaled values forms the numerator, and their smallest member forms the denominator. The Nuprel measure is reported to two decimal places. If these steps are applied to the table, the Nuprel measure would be 1.03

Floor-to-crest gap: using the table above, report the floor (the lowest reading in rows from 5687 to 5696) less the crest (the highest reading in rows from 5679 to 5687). -2.1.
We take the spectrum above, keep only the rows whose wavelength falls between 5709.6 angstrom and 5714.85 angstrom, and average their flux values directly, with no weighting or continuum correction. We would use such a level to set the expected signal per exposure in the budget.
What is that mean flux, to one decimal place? 10.3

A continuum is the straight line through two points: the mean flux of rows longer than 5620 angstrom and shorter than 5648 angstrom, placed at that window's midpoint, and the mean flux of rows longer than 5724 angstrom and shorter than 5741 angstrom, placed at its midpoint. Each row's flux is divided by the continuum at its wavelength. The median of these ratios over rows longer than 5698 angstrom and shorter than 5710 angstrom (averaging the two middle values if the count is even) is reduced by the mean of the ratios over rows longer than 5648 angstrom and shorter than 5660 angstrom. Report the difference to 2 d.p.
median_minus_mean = -0.09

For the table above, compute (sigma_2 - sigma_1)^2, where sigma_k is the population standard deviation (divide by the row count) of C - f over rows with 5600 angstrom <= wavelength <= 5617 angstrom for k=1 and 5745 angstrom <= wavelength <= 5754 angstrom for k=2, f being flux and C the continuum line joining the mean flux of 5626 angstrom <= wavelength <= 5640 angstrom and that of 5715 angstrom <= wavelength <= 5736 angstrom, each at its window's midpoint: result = 0.56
